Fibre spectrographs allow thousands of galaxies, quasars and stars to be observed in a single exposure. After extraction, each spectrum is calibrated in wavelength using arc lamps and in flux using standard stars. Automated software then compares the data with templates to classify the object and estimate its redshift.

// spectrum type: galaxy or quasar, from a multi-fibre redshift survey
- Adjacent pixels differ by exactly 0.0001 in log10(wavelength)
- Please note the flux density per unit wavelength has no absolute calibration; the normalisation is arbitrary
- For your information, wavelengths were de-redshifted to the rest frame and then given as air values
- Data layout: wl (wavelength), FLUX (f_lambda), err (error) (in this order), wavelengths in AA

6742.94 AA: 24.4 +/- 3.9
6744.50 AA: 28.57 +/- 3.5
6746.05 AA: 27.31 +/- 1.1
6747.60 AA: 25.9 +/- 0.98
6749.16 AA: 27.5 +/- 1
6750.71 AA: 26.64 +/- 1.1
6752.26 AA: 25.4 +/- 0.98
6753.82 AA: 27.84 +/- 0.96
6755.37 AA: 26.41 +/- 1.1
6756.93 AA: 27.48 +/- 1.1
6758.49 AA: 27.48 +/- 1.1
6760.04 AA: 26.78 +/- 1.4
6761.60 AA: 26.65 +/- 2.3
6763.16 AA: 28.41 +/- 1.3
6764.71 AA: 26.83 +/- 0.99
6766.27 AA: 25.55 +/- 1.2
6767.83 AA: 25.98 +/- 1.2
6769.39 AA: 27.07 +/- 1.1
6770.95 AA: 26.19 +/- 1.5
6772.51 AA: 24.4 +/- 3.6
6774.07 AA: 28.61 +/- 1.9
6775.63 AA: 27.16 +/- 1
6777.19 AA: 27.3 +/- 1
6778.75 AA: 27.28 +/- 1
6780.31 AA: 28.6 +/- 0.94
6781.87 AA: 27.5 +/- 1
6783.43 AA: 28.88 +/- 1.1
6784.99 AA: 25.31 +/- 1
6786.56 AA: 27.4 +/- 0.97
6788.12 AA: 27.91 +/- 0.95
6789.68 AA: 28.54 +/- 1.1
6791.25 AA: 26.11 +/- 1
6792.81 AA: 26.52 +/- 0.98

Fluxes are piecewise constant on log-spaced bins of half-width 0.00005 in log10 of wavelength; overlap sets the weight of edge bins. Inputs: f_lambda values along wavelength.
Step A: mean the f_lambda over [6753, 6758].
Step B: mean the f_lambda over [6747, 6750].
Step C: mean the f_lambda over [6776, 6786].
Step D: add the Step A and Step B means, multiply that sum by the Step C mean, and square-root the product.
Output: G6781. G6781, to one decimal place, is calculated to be 38.5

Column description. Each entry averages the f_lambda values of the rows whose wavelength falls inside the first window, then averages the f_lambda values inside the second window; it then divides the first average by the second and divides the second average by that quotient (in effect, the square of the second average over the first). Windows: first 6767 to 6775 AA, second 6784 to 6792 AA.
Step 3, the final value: 27.7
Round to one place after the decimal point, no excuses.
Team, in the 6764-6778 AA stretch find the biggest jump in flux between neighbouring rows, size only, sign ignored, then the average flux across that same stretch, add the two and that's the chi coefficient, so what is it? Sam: 30.8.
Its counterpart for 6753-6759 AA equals 28.7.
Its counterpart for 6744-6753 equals 28.5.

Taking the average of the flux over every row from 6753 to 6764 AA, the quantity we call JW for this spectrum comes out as 27.3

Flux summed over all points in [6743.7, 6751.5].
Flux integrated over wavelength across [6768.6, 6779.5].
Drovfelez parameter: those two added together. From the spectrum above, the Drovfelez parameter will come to 429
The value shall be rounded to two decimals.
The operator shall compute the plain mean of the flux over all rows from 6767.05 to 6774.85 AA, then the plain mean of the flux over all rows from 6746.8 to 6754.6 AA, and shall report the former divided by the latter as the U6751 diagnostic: 0.99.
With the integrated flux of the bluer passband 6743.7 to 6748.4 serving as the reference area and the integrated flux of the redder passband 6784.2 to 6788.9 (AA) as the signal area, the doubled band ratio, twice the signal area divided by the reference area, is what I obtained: 2.0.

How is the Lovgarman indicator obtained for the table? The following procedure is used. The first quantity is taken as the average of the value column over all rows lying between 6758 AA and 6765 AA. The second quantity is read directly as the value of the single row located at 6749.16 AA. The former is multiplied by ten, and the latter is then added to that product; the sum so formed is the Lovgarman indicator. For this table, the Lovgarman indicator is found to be 300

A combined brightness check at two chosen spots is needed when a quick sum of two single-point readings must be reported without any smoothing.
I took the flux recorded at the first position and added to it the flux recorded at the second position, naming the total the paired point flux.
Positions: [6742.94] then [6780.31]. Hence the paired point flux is 53.0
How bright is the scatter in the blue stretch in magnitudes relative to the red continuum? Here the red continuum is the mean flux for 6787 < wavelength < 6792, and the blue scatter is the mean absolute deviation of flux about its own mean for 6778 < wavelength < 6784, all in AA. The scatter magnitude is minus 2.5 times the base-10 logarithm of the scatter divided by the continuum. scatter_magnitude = 4.03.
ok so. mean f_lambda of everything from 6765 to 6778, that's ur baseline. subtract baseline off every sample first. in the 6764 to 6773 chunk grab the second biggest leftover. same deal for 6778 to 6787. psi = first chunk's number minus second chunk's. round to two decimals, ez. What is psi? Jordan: -1.77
